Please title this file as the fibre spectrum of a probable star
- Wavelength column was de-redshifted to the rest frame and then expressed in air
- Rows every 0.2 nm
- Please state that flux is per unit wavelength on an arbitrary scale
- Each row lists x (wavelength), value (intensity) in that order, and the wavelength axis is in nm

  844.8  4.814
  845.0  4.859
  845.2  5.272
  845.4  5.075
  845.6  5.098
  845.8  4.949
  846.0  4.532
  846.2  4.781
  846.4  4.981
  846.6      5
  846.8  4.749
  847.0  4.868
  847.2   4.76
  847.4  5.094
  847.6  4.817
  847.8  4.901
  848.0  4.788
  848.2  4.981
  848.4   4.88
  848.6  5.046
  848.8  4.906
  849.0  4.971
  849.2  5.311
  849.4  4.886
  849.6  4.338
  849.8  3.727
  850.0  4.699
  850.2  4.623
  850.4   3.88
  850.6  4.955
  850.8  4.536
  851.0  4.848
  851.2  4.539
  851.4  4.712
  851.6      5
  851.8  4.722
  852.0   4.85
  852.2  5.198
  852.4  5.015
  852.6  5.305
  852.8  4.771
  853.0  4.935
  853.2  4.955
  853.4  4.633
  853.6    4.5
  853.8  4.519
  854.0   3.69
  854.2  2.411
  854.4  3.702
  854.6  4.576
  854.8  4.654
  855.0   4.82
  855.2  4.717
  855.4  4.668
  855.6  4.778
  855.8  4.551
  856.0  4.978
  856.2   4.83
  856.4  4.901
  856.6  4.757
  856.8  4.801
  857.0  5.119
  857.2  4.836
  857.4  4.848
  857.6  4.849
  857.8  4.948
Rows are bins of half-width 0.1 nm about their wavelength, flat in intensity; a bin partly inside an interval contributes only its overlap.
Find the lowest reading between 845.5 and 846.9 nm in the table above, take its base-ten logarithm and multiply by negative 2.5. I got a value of -1.64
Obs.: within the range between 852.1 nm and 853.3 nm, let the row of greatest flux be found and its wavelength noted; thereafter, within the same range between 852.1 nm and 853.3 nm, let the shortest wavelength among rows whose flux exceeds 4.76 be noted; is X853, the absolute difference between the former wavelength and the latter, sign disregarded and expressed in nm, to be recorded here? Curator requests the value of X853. 0.40 nm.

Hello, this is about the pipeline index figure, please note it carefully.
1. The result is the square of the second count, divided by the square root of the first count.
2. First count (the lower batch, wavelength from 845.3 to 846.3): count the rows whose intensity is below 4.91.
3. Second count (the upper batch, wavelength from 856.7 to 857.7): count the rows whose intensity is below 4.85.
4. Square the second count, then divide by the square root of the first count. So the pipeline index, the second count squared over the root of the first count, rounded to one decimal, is 11.3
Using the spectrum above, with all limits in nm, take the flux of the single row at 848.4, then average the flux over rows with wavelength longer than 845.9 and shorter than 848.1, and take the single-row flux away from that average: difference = 0.0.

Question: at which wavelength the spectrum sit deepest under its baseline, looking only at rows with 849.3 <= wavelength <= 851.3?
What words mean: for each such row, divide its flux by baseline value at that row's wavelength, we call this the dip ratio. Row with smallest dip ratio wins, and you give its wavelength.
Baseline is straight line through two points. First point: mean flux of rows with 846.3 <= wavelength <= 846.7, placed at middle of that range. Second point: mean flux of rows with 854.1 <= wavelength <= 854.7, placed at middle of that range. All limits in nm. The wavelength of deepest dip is 849.8 nm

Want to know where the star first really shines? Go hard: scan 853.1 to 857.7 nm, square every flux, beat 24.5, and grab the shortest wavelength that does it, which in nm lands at 853.2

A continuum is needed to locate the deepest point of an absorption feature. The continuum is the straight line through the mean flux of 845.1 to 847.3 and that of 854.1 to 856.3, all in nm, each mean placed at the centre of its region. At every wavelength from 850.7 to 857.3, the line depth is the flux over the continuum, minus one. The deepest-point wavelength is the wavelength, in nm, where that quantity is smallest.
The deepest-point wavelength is 854.2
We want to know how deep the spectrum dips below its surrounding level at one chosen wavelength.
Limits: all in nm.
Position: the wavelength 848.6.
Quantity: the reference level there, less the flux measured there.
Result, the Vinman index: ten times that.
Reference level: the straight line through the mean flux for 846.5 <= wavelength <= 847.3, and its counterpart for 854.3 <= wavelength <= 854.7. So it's -3.6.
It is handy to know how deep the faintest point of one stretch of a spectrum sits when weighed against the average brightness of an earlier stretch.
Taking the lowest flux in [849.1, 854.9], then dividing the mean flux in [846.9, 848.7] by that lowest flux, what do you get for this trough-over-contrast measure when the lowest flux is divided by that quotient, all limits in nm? 1.2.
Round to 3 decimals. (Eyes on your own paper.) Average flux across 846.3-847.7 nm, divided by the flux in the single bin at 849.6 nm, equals 1.129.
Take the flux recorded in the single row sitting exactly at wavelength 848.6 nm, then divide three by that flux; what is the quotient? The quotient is 0.595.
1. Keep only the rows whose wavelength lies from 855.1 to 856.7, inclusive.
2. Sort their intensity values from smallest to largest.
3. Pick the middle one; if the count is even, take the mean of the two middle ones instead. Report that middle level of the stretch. 4.77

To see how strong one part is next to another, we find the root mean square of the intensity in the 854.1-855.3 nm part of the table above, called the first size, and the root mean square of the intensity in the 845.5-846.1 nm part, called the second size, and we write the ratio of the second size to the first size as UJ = 1.15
